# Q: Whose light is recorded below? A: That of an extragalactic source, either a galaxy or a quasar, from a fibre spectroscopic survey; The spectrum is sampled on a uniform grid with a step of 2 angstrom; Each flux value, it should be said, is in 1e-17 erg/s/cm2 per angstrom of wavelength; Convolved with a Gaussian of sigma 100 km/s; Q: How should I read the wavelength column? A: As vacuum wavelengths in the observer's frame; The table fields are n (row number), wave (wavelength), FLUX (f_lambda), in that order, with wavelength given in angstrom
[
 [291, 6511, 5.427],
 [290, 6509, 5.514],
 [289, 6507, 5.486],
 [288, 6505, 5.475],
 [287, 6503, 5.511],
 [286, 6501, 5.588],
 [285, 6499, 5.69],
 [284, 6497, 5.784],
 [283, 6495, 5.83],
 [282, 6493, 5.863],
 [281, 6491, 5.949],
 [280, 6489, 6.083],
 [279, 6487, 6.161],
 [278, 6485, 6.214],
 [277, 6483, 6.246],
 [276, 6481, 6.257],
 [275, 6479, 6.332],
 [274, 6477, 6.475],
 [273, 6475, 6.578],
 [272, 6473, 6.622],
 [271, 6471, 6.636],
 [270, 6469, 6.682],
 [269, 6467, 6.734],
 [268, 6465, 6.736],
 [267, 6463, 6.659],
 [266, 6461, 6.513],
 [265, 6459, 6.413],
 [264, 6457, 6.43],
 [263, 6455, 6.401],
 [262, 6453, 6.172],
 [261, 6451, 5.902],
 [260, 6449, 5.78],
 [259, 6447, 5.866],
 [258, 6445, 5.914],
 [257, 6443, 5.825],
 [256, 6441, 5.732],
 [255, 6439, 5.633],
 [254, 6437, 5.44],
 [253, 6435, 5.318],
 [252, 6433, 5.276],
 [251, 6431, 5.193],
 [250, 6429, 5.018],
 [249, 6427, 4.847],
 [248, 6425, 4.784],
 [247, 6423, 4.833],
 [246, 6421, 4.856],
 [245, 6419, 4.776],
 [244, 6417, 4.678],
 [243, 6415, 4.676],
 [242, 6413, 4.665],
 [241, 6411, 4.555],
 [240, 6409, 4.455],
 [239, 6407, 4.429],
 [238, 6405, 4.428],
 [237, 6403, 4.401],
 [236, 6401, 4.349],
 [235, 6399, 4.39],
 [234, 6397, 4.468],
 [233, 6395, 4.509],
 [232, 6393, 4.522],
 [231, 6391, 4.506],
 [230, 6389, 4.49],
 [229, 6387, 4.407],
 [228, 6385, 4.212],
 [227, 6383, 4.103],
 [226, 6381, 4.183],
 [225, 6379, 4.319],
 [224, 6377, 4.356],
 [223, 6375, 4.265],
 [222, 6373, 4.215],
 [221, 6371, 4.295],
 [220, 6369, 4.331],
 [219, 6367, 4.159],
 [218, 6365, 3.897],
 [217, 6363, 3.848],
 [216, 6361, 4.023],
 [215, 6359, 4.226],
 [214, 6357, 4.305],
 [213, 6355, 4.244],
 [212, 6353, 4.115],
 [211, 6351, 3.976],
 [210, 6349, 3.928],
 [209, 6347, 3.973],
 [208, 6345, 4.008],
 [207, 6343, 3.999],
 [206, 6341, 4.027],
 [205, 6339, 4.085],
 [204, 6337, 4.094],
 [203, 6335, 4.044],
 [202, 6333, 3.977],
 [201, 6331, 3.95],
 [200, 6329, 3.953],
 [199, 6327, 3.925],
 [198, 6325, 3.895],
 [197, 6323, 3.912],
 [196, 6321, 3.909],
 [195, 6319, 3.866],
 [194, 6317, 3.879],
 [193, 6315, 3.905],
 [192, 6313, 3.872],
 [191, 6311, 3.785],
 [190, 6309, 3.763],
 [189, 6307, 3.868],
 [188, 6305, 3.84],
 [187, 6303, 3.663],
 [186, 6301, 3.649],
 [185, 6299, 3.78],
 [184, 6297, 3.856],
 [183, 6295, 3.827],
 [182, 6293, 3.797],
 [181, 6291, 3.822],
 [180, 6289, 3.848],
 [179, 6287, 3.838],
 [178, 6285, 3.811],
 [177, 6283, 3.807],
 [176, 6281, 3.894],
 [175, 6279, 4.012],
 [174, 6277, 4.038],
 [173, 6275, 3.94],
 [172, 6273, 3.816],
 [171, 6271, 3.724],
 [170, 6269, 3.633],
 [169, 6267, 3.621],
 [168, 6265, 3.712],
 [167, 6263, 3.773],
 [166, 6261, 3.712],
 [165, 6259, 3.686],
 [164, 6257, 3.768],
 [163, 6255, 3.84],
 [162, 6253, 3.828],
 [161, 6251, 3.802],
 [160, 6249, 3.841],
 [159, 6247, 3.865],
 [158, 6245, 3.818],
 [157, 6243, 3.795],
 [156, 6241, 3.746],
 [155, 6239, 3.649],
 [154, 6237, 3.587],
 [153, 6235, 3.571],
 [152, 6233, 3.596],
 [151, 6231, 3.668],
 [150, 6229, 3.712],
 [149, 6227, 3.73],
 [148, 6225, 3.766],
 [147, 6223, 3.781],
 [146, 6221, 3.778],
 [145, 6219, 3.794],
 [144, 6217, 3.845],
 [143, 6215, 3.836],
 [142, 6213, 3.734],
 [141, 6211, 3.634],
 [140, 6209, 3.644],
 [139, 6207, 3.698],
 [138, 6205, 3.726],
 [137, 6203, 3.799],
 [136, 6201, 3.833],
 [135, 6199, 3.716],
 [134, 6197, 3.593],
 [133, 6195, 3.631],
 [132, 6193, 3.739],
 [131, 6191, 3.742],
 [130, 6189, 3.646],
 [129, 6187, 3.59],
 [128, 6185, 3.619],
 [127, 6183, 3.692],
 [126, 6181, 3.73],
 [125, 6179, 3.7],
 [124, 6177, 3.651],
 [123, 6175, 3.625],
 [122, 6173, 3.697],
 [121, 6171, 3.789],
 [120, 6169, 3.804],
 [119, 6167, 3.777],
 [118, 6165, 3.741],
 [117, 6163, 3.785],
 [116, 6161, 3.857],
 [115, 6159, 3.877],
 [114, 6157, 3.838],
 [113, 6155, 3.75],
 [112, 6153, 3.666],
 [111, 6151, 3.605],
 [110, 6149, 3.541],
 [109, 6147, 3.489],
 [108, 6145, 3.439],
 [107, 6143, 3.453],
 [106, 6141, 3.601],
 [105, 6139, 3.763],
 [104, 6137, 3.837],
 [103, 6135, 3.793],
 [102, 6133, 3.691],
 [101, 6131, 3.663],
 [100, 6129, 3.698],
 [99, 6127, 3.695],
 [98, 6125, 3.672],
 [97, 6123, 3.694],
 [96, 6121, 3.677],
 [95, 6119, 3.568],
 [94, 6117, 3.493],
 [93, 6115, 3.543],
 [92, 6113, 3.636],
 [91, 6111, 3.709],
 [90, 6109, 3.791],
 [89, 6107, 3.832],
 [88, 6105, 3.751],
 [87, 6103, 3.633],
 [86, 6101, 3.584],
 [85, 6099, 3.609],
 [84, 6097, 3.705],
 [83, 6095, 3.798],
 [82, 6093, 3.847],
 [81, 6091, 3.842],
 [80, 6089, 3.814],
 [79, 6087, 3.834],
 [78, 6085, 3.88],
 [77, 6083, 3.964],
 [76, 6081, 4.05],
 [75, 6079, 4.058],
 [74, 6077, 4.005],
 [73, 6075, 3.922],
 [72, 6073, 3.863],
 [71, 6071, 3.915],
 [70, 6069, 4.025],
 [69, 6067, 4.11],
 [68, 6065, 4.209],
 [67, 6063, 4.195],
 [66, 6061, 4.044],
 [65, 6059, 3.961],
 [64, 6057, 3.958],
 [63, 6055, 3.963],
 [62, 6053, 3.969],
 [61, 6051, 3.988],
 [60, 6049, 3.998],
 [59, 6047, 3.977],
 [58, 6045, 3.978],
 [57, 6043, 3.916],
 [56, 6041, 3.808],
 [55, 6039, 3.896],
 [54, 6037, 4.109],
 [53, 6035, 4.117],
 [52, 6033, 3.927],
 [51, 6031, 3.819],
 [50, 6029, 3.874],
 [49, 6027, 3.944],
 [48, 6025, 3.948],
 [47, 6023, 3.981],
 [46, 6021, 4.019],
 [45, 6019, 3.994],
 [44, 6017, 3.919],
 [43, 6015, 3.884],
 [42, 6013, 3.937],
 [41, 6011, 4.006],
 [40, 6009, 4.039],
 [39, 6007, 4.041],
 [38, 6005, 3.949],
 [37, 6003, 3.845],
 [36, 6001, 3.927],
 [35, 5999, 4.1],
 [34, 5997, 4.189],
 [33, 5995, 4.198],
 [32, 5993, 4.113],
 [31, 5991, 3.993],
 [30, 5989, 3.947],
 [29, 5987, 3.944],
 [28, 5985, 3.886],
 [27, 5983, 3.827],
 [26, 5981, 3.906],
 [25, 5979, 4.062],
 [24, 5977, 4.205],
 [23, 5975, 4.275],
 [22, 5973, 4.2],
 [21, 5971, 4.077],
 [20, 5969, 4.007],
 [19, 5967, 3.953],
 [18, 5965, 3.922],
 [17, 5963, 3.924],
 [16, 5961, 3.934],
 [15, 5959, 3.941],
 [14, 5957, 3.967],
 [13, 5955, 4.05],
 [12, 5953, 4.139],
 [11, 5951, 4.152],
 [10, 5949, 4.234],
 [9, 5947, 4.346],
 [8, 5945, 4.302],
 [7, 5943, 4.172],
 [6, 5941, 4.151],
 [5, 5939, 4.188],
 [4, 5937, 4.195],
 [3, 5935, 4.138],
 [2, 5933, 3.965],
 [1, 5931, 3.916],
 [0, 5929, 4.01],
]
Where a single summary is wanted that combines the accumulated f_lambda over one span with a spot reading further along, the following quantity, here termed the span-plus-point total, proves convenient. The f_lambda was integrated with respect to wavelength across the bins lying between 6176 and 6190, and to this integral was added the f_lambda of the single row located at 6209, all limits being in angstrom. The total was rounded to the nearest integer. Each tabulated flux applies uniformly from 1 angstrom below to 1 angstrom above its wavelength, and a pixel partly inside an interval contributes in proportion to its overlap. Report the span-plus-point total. 55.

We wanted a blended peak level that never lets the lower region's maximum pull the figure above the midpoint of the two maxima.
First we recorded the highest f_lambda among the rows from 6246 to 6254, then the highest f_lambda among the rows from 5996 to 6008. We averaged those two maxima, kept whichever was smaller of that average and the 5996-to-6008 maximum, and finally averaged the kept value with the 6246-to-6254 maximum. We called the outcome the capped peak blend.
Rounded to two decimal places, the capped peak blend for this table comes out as 3.95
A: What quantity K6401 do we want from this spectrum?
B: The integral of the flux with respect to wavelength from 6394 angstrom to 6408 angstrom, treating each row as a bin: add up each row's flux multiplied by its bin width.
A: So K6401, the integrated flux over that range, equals 61.9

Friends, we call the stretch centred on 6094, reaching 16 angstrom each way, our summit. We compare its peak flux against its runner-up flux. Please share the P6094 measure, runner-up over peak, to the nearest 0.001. 0.998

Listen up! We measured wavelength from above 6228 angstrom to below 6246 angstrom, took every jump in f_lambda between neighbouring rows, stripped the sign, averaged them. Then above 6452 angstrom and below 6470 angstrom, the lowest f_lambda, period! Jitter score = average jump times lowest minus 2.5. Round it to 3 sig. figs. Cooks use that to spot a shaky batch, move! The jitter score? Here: -2.20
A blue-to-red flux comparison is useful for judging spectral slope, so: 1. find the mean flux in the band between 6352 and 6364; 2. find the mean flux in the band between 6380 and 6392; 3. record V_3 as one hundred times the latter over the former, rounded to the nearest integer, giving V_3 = 105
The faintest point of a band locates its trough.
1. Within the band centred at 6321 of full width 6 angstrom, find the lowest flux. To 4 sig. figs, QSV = 3.866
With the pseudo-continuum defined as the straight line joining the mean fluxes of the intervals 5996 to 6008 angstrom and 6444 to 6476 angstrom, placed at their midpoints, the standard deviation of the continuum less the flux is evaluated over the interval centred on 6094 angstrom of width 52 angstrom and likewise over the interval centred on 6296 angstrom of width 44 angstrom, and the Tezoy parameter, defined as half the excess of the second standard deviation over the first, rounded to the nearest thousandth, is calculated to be -0.050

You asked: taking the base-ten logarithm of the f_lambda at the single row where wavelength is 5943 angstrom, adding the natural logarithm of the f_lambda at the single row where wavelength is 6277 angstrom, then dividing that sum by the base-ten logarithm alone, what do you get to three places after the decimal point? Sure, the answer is 3.250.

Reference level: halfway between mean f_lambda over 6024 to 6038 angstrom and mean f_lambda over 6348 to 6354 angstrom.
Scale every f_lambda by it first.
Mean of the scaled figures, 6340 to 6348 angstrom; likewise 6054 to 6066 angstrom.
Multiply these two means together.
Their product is 1.02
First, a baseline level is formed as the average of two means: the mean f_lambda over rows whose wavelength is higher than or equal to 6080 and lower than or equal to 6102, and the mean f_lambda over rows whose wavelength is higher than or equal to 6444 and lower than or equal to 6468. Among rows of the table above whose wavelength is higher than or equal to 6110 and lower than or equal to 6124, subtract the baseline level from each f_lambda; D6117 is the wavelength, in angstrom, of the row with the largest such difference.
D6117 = 6111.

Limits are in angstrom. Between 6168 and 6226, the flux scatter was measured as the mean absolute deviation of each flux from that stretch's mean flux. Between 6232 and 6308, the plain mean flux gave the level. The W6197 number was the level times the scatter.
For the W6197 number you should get 0.24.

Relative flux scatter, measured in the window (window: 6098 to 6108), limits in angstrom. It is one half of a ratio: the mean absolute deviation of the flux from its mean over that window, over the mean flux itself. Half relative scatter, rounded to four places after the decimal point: 0.0119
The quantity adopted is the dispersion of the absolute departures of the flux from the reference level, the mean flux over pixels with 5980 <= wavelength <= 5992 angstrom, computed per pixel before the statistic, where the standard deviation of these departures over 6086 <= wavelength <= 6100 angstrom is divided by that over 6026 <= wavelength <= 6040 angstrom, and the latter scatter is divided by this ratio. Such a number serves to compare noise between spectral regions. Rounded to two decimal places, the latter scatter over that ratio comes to 0.07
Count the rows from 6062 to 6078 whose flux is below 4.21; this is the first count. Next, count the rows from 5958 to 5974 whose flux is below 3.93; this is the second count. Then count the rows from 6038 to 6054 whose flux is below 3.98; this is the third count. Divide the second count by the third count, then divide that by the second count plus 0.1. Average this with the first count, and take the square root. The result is 2.02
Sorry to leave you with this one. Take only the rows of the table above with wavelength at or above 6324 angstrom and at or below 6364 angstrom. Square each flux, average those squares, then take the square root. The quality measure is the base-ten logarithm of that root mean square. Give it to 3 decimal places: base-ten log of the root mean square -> 0.605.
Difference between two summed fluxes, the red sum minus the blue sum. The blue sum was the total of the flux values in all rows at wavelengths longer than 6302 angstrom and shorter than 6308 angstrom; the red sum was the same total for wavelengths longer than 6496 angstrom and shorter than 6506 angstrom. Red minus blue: 17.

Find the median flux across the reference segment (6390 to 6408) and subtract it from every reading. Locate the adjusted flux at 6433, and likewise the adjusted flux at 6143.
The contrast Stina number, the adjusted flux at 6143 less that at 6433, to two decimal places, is -1.82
